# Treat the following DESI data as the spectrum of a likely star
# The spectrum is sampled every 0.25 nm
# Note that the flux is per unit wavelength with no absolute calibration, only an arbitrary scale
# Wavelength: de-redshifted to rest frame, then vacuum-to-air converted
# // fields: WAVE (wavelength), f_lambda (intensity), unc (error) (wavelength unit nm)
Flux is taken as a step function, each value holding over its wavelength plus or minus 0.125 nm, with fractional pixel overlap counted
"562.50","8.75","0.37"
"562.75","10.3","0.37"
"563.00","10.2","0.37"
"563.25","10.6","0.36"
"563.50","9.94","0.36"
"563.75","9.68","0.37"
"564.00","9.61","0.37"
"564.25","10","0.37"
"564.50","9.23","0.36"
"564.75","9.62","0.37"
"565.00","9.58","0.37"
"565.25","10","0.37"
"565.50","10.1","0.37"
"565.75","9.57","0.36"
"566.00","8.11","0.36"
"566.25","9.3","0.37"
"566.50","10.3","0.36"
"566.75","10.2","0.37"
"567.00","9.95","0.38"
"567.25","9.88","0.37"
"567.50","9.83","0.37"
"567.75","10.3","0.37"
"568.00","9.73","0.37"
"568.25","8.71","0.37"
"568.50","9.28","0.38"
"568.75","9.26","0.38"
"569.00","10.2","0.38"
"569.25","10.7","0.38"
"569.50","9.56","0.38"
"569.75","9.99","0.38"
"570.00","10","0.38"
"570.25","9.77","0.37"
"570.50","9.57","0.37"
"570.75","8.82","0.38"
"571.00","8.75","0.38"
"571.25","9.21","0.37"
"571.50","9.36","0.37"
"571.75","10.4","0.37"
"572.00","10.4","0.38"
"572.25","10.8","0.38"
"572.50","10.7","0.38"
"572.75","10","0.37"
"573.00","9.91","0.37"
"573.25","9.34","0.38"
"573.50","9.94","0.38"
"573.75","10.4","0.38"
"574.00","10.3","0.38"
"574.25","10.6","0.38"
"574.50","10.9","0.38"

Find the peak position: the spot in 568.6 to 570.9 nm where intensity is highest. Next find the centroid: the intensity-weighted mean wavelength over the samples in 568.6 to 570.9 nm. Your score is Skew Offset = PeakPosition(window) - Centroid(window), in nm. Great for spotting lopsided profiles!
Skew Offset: -0.49 nm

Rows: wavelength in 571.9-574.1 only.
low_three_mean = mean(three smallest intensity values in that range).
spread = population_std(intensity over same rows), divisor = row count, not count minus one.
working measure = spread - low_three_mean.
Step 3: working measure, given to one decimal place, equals -9.3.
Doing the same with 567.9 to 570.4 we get -8.6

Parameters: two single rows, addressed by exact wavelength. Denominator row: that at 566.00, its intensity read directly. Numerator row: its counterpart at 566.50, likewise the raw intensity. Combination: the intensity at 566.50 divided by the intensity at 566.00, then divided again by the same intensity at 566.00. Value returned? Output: 0.16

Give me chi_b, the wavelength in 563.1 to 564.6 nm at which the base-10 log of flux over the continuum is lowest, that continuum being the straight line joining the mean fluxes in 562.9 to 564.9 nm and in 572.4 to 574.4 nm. 564.50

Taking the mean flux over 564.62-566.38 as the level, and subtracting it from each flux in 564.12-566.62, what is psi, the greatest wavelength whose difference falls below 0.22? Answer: 566.25 nm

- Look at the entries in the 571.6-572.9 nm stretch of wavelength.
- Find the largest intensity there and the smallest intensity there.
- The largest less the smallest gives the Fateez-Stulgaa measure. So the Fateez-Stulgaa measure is 0.80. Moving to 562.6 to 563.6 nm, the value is 0.66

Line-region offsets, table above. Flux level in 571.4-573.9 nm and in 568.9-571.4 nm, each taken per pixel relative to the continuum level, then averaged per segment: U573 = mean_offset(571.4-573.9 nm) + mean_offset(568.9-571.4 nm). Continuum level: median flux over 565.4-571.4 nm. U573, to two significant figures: 0.28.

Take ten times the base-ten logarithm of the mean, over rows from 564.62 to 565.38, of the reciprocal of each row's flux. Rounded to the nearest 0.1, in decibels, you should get -9.9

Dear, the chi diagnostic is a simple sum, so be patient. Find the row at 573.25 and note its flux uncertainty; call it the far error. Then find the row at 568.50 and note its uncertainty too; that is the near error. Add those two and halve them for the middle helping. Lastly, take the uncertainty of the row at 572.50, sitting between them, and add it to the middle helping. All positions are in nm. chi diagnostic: 0.760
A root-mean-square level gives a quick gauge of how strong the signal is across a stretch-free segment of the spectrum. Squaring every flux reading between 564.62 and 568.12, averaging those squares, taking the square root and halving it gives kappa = 4.88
